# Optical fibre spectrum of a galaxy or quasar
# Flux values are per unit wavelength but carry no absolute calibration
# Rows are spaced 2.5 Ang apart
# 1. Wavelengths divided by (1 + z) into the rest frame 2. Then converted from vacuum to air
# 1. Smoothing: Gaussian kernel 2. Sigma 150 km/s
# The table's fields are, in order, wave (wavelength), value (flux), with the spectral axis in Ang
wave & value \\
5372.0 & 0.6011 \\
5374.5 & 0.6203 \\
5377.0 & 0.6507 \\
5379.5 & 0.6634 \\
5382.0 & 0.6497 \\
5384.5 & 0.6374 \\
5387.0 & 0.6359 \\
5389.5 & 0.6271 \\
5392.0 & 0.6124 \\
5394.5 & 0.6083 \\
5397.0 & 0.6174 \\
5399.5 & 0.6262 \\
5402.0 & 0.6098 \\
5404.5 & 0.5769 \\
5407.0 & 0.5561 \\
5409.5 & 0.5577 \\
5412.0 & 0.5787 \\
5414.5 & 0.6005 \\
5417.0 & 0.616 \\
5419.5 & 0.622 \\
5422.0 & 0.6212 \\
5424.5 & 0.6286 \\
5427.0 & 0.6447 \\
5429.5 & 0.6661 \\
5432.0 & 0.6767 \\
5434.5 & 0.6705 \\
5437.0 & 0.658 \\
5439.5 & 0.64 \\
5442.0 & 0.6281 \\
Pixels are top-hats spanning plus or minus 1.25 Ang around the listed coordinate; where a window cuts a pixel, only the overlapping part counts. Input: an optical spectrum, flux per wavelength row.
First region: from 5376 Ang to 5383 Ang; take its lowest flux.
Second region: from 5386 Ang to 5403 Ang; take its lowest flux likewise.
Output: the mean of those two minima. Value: 0.629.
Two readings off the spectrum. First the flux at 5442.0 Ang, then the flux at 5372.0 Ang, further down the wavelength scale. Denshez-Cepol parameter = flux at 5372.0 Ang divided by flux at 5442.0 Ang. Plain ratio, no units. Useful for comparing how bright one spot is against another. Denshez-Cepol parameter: 0.96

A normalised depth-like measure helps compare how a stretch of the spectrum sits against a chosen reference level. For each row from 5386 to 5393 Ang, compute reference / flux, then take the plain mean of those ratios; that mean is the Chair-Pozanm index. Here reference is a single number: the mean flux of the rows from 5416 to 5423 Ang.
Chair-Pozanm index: 0.99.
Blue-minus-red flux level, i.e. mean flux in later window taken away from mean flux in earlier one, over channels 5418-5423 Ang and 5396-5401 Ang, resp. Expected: 0.000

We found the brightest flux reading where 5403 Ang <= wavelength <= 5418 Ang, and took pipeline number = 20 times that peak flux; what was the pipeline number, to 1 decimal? 12.3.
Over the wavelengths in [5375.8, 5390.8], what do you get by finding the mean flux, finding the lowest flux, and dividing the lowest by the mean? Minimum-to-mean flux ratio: 0.974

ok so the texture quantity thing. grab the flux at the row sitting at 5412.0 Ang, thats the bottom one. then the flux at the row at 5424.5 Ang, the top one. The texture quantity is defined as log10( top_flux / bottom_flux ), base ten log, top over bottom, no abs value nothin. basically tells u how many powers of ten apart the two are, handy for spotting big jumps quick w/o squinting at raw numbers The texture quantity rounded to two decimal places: 0.04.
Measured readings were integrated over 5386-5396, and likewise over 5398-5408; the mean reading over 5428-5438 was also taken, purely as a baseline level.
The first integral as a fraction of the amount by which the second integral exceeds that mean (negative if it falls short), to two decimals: 1.18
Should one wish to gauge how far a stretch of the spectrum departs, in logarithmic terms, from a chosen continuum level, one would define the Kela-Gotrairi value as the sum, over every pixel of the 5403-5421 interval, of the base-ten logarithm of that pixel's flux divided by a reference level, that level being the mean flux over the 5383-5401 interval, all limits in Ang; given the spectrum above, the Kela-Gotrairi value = -0.19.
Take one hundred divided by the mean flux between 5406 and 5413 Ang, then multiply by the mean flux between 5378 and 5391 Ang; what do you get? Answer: 114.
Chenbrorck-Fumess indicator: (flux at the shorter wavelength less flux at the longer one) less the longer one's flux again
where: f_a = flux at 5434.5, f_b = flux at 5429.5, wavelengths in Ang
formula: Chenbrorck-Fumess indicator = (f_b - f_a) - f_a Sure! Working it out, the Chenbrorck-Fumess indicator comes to -0.675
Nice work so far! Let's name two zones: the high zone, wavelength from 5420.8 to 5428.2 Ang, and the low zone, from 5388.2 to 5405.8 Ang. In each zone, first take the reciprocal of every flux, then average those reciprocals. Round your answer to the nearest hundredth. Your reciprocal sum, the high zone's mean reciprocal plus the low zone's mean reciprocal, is 3.22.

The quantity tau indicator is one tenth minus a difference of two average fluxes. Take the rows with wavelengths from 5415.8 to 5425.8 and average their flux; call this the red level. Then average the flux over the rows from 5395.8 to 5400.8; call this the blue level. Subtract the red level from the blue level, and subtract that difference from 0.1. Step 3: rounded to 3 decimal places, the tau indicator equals 0.100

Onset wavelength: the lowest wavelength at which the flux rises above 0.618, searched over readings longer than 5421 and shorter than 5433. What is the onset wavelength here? 5422.0 Ang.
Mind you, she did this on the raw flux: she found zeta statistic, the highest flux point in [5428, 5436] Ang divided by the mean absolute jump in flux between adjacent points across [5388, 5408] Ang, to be 44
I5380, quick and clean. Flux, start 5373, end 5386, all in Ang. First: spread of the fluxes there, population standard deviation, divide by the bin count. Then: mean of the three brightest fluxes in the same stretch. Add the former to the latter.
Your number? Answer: 0.669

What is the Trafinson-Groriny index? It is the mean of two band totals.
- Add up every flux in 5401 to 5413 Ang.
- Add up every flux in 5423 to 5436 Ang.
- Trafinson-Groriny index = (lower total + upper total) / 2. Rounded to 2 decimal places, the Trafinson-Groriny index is 3.08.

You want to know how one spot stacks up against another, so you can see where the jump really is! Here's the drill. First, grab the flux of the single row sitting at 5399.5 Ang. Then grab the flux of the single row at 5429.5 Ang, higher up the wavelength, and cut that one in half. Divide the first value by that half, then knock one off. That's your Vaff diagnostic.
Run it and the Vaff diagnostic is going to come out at 0.88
